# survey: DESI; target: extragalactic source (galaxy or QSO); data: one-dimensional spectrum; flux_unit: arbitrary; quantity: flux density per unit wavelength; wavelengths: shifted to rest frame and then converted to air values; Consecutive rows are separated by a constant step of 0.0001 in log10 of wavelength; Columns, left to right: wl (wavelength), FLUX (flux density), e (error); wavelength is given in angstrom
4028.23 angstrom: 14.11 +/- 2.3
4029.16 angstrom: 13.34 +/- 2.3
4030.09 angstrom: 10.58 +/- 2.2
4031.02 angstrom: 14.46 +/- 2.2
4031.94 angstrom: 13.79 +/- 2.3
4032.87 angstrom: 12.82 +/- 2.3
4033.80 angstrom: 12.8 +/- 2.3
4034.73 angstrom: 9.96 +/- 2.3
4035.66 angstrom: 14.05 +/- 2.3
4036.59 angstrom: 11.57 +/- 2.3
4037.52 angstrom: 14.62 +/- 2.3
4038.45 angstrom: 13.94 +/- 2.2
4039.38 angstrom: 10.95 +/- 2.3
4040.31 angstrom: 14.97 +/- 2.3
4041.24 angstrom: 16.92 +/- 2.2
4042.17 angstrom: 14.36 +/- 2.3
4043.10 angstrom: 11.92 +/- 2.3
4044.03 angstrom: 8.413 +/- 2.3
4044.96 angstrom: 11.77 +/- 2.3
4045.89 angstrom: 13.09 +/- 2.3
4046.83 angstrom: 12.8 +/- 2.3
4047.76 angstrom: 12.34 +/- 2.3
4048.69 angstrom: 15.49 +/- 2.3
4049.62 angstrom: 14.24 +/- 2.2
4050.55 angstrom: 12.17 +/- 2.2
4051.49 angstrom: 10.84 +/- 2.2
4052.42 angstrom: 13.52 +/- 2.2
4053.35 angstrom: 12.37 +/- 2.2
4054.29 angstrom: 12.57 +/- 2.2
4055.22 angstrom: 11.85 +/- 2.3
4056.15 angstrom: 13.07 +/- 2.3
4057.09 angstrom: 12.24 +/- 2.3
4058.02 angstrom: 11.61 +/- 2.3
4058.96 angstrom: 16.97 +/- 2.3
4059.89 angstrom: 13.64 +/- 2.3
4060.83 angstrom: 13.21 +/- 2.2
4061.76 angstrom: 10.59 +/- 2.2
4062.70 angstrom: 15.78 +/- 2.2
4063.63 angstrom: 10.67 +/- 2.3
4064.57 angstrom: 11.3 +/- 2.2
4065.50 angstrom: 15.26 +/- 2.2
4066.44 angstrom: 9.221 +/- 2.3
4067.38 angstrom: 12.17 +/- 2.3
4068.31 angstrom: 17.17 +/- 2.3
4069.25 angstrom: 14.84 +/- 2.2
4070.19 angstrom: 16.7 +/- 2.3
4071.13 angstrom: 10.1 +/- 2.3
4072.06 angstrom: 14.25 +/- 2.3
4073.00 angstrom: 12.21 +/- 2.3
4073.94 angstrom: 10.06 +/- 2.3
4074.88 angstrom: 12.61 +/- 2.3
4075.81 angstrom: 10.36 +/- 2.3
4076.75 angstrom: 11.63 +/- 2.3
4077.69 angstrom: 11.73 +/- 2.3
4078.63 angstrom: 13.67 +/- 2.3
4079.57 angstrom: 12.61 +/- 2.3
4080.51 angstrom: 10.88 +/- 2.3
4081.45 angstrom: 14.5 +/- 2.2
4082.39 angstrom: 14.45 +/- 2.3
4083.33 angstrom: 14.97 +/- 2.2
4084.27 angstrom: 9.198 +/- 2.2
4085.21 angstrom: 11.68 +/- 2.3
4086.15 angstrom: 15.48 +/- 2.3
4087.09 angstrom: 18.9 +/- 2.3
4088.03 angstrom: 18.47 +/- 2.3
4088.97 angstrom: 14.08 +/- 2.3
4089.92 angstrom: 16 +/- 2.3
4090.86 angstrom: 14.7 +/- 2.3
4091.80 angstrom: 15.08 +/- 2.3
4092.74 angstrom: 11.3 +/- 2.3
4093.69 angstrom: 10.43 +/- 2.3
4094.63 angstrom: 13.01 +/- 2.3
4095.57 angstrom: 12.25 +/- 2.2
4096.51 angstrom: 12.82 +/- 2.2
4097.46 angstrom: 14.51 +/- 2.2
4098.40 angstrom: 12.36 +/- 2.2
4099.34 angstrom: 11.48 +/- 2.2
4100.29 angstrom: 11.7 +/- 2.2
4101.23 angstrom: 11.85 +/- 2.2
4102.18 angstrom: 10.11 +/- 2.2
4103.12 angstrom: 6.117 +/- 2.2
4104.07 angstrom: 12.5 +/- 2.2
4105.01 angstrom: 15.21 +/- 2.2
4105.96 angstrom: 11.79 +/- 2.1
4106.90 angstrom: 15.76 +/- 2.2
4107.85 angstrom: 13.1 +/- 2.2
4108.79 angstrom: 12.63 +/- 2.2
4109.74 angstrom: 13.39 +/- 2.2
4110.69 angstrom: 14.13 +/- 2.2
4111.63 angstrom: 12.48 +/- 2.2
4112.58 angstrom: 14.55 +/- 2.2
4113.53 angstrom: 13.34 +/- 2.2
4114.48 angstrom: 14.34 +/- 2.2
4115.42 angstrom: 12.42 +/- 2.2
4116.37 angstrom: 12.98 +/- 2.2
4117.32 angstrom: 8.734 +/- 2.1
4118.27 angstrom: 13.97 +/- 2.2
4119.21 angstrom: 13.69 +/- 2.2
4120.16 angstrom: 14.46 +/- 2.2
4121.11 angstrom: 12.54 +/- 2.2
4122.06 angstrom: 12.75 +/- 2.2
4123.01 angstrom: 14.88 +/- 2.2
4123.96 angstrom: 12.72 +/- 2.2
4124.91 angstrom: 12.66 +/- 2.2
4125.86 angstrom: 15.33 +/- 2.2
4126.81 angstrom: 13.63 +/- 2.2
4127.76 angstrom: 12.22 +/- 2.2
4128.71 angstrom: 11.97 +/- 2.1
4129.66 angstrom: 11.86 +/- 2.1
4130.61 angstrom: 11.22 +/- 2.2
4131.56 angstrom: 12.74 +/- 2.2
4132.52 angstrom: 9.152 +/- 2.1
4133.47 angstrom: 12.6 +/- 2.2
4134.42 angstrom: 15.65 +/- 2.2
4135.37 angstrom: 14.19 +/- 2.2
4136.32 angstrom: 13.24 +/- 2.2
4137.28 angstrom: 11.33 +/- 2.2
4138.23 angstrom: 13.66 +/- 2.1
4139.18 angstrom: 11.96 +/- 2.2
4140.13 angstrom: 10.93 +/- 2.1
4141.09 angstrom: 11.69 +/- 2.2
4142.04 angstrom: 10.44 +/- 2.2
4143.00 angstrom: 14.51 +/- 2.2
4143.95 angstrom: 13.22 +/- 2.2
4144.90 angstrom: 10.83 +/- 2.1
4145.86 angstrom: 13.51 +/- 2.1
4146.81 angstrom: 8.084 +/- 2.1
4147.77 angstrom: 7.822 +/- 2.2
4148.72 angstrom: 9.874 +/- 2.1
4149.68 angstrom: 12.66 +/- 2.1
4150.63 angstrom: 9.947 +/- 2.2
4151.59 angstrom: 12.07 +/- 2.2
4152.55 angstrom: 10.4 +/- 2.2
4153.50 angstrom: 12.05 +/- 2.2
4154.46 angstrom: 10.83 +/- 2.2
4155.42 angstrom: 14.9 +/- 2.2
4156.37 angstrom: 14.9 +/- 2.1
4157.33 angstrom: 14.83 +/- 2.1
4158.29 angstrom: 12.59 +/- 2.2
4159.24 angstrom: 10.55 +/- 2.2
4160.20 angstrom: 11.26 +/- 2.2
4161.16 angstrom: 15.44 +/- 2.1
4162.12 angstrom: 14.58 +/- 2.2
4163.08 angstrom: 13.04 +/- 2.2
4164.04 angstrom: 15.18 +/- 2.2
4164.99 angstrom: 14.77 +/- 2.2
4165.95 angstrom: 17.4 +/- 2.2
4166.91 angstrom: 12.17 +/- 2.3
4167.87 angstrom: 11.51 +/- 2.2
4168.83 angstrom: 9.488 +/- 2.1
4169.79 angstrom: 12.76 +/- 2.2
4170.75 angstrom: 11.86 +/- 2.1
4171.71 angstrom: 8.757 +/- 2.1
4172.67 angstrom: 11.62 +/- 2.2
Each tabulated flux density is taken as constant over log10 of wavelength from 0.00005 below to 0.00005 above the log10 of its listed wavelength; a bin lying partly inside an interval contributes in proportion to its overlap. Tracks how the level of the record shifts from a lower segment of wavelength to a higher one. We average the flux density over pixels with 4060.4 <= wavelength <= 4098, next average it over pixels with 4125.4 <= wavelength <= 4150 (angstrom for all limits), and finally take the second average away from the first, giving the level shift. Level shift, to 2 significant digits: 1.1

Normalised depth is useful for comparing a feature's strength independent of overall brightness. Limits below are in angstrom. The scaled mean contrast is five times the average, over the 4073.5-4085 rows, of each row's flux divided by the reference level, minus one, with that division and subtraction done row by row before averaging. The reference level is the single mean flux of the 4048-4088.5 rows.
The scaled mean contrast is -0.35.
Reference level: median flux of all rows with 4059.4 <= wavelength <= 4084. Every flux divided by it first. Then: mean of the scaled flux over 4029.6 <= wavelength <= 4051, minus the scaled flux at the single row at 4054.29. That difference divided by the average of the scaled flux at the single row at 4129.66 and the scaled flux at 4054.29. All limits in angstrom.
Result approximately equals 0.032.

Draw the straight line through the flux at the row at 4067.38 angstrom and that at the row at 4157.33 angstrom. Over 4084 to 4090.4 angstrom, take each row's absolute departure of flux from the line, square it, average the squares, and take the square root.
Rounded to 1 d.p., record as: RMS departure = 3.8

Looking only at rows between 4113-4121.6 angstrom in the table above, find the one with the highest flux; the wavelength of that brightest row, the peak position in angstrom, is 4120.16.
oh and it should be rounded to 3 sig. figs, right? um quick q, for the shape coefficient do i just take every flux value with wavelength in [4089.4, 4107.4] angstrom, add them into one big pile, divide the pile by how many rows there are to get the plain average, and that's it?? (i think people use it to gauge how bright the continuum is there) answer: 12.6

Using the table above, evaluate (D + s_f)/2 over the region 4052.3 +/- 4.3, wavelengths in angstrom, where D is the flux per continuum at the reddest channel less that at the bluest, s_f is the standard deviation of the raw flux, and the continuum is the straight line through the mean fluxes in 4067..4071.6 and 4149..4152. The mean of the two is 0.6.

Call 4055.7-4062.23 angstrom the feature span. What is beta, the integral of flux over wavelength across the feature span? 85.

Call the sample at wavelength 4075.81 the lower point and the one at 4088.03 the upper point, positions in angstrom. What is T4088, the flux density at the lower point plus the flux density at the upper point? 28.8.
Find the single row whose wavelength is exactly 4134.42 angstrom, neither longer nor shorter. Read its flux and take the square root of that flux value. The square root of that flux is 3.96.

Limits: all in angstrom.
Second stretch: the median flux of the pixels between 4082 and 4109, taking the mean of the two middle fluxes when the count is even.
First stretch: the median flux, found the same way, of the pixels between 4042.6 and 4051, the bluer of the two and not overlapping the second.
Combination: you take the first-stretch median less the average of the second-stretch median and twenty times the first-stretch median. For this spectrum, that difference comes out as -117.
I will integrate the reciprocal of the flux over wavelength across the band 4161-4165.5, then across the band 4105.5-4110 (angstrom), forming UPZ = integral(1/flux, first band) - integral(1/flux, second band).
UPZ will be -0.03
